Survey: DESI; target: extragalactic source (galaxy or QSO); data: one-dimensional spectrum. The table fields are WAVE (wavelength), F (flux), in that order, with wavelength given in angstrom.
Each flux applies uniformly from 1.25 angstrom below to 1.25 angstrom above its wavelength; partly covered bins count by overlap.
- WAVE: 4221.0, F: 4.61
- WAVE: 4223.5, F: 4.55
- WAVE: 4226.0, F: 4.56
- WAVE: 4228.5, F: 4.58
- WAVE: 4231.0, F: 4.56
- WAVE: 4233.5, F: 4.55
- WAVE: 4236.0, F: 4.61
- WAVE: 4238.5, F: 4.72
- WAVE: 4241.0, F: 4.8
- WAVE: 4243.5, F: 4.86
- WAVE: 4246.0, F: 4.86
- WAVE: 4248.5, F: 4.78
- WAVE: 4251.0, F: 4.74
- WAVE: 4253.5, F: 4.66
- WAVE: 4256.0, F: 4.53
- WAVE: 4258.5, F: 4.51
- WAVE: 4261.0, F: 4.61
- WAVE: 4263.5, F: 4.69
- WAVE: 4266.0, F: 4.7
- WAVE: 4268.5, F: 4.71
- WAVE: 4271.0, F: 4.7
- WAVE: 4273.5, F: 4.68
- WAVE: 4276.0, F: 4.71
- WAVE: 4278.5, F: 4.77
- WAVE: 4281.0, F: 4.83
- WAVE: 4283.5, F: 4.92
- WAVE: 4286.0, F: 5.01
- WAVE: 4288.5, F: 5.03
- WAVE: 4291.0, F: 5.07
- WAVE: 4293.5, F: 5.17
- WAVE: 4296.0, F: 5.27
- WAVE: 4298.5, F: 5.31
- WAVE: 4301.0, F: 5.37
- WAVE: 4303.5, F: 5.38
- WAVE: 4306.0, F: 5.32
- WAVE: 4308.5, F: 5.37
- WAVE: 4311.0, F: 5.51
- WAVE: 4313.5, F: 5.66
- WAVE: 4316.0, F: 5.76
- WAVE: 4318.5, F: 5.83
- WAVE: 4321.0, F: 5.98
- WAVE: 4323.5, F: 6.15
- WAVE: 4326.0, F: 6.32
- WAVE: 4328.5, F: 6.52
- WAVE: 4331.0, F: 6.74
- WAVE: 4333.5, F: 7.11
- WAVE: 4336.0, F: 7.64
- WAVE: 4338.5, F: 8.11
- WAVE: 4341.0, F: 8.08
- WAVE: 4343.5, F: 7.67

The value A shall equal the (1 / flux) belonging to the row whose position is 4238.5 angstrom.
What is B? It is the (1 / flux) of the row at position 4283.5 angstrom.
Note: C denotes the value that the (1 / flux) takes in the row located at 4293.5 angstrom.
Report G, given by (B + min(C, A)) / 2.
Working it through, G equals 0.20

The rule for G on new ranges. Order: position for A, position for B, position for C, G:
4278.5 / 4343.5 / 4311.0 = 0.16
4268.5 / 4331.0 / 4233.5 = 0.18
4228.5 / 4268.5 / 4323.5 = 0.19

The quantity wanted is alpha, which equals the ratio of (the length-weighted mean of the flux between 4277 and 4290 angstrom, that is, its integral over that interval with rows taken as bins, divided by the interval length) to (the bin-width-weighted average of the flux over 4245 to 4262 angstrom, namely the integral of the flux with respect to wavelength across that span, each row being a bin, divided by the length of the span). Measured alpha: 1.05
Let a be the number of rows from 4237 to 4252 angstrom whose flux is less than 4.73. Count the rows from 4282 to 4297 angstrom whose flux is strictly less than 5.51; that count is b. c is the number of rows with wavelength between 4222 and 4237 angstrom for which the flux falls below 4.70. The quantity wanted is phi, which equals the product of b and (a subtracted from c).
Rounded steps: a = 1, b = 6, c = 6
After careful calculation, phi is 30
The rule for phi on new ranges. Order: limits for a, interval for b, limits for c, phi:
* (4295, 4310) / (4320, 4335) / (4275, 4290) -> 0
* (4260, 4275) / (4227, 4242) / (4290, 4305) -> -36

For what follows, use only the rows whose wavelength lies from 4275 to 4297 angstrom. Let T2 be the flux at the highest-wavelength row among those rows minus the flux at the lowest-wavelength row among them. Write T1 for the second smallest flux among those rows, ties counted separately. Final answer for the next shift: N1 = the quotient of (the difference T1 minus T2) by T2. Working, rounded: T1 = 4.77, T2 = 0.56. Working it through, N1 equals 8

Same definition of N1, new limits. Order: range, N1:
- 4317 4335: 4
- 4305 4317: 11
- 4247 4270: -66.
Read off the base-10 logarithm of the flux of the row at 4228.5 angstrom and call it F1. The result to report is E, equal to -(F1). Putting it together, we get -0.661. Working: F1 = 0.661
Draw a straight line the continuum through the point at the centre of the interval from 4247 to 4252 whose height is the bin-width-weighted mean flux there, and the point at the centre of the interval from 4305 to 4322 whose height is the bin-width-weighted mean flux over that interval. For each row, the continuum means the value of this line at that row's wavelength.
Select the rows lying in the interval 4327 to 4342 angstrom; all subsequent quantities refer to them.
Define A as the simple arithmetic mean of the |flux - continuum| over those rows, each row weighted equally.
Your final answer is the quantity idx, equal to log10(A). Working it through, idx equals 0.16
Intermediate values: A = 1.45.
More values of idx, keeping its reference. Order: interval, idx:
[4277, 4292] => -0.52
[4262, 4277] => -0.47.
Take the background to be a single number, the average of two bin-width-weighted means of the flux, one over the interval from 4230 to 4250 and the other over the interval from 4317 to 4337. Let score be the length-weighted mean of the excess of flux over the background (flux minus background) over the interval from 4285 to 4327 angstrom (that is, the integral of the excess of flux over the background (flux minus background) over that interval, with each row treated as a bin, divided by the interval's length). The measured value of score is -0.12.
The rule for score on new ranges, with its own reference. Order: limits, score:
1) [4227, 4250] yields -0.92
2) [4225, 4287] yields -0.91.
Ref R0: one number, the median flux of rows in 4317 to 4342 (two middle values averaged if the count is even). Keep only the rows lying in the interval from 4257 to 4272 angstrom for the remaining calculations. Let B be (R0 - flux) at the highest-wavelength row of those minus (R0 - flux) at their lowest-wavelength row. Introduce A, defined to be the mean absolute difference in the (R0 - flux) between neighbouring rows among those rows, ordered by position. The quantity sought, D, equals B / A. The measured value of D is -5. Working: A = 0.042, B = -0.2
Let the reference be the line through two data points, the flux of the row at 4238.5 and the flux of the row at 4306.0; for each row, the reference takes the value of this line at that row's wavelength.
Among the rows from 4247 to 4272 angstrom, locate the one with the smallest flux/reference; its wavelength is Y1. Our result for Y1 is 4258.5 angstrom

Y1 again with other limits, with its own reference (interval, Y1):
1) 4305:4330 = 4306.0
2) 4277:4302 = 4278.5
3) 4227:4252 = 4233.5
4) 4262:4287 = 4273.5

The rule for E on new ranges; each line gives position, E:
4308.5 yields -0.730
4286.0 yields -0.700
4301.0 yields -0.730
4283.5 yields -0.692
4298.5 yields -0.725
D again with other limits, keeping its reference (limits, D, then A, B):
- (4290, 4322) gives -11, 0.086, -0.9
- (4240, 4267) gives 2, 0.060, 0.1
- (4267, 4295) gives -9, 0.052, -0.5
